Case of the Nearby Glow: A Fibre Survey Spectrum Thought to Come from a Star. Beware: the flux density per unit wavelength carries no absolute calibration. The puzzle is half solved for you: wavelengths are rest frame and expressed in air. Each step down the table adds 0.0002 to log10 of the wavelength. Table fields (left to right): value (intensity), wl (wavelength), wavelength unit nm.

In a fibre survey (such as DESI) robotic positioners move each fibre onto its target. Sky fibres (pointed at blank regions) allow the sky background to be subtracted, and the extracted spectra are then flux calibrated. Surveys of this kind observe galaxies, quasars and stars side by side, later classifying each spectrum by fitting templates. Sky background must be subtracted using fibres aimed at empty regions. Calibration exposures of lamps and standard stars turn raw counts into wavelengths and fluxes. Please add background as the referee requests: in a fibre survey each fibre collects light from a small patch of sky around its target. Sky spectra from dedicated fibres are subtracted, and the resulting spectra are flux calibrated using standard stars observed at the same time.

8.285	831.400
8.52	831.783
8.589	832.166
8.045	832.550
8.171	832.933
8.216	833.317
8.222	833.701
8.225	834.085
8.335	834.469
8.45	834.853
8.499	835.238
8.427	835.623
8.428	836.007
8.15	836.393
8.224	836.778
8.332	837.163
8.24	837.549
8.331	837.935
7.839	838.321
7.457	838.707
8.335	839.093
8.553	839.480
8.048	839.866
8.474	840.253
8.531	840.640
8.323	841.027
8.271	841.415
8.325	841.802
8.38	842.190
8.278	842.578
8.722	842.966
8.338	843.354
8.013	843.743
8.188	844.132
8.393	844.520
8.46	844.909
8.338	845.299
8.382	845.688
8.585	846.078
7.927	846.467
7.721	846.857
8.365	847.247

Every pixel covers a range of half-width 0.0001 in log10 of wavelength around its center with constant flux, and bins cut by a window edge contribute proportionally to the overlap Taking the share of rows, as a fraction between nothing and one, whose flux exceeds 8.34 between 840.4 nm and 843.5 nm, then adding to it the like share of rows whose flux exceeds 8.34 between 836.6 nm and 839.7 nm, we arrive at 0.50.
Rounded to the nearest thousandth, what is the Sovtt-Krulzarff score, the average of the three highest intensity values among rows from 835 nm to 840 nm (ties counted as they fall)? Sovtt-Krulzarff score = 8.493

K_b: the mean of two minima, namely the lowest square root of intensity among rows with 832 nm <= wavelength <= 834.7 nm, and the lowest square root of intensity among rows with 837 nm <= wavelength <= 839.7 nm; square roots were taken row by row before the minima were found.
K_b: 2.78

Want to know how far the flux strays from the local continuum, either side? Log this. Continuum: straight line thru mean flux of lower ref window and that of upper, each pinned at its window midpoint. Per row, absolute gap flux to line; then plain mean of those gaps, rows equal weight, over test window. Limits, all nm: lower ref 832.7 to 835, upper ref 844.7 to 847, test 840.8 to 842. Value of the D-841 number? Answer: 0.1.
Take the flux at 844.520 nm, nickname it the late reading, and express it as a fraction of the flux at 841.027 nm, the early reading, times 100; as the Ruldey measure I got 100.8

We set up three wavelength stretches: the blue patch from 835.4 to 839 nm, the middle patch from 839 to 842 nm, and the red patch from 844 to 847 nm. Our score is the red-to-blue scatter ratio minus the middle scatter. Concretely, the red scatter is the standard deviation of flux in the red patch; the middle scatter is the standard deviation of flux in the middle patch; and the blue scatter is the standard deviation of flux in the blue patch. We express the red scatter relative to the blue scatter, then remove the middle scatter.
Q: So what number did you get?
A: 0.75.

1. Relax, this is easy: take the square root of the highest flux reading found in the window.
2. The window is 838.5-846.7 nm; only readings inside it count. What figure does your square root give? 2.95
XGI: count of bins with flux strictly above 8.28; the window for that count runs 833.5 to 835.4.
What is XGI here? 3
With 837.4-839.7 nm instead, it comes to 3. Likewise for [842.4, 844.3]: 2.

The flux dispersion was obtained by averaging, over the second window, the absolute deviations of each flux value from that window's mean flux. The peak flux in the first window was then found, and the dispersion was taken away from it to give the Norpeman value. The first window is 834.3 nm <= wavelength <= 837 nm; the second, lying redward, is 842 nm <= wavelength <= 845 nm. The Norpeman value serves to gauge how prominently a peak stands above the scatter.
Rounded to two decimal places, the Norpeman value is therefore 8.36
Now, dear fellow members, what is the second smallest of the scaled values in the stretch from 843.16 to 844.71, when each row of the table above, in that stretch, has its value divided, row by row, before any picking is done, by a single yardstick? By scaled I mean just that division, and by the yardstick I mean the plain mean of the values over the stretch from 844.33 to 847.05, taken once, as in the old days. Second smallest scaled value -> 0.99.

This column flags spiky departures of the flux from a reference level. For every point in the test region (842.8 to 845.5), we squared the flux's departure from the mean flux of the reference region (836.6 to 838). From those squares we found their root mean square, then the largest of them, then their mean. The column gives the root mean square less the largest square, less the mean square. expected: -0.16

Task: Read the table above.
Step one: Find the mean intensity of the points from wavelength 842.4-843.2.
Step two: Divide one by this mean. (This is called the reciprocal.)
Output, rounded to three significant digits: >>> 0.118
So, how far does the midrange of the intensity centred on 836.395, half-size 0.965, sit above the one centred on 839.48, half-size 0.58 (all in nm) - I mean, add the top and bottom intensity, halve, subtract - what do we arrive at -0.01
